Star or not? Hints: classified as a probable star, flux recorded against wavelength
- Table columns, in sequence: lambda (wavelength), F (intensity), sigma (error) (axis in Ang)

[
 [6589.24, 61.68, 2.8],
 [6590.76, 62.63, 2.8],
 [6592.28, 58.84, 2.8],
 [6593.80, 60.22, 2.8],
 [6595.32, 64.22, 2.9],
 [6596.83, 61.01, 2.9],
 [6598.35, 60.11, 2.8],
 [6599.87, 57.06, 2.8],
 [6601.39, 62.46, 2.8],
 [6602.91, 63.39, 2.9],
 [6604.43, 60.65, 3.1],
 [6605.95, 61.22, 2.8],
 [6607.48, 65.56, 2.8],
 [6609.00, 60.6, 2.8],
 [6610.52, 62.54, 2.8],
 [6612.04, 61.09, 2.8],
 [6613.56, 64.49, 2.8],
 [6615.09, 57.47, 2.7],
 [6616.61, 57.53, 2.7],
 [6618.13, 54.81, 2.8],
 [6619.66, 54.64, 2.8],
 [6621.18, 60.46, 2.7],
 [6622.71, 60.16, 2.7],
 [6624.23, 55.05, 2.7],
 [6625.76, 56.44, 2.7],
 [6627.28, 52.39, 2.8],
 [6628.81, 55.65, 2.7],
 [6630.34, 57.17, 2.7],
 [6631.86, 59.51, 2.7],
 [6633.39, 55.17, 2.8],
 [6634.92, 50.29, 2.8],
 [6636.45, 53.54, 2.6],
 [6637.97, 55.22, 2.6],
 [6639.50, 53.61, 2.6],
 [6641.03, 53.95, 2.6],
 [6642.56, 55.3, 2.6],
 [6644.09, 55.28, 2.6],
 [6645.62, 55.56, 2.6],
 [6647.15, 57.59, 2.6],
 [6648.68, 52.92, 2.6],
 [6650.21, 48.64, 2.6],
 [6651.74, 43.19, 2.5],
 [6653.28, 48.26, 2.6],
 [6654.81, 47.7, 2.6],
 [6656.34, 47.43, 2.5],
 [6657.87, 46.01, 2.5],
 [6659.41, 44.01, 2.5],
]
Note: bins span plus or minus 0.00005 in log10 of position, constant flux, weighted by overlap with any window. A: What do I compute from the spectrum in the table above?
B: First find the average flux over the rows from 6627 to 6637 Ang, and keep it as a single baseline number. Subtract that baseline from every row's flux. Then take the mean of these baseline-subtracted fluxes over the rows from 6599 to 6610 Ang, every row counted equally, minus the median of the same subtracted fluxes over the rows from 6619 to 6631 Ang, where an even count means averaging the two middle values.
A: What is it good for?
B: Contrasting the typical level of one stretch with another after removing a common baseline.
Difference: 6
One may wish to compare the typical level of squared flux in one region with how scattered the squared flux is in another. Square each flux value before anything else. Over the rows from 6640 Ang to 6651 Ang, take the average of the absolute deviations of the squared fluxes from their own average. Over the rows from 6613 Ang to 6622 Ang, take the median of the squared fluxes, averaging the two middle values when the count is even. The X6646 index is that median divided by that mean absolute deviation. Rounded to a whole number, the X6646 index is 15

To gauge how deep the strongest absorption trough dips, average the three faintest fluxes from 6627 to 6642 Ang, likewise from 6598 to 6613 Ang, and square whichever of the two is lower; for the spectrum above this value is 2712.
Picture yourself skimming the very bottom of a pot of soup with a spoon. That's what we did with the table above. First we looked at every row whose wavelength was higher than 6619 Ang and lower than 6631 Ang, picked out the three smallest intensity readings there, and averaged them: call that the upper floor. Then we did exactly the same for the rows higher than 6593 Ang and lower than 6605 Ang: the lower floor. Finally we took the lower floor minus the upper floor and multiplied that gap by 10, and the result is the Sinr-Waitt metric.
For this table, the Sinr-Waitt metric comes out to 51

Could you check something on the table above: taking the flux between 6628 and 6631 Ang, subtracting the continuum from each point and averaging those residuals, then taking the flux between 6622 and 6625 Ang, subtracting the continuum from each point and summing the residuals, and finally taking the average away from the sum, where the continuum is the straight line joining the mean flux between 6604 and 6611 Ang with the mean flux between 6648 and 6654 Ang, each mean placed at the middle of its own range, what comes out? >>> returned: 0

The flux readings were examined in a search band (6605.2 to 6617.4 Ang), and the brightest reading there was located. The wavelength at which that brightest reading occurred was 6607.48 Ang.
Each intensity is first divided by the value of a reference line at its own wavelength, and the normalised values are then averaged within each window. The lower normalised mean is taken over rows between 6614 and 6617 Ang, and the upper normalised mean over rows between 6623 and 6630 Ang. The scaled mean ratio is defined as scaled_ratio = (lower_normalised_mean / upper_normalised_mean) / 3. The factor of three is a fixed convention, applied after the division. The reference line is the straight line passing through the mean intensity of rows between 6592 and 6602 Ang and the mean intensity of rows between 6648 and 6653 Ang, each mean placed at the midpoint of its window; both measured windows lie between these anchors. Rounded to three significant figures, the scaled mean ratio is 0.334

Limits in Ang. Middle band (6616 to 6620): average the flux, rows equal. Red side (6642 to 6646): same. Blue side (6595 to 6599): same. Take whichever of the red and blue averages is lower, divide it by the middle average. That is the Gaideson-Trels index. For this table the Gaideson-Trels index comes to 0.995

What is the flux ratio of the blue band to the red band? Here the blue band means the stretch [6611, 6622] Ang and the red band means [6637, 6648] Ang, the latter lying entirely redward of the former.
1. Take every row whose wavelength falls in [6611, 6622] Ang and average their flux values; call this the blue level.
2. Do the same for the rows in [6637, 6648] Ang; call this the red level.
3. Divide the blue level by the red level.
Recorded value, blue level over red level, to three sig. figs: 1.06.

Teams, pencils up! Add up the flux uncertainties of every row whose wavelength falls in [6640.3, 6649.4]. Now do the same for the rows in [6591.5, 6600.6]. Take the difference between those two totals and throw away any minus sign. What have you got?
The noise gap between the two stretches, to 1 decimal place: 1.4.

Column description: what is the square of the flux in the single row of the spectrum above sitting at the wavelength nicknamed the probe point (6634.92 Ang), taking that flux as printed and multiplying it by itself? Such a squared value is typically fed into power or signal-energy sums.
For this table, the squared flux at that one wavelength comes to 2529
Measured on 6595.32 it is 4124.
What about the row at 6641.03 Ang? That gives 2911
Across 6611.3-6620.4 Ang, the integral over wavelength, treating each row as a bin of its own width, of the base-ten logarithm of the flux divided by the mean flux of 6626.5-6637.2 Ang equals 0.2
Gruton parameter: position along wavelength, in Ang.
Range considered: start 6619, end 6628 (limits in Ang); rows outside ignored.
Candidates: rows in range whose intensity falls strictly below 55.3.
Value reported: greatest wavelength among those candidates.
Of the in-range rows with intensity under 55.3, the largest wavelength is 6627.28 Ang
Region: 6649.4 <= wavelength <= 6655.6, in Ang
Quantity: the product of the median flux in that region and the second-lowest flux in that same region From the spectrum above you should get 2289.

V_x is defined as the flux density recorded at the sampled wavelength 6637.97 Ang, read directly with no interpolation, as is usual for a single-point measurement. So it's 55.22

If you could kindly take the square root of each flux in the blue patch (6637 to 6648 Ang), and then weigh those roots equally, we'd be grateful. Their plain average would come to 7.4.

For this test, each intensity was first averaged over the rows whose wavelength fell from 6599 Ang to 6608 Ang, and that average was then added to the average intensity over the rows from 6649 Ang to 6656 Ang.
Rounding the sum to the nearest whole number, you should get 109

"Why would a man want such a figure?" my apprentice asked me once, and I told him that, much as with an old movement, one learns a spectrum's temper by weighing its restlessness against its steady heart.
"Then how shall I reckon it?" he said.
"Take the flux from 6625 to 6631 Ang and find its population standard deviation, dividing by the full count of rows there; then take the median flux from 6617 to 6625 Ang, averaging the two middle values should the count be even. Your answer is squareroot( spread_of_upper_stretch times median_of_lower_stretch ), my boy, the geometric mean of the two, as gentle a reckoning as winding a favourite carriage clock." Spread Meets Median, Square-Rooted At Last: 10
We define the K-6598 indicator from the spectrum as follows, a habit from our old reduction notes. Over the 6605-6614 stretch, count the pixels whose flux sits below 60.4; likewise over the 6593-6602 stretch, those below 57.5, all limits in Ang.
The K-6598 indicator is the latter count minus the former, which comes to 1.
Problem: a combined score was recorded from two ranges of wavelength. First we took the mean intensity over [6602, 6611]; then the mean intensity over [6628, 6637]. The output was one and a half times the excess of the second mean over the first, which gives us -11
